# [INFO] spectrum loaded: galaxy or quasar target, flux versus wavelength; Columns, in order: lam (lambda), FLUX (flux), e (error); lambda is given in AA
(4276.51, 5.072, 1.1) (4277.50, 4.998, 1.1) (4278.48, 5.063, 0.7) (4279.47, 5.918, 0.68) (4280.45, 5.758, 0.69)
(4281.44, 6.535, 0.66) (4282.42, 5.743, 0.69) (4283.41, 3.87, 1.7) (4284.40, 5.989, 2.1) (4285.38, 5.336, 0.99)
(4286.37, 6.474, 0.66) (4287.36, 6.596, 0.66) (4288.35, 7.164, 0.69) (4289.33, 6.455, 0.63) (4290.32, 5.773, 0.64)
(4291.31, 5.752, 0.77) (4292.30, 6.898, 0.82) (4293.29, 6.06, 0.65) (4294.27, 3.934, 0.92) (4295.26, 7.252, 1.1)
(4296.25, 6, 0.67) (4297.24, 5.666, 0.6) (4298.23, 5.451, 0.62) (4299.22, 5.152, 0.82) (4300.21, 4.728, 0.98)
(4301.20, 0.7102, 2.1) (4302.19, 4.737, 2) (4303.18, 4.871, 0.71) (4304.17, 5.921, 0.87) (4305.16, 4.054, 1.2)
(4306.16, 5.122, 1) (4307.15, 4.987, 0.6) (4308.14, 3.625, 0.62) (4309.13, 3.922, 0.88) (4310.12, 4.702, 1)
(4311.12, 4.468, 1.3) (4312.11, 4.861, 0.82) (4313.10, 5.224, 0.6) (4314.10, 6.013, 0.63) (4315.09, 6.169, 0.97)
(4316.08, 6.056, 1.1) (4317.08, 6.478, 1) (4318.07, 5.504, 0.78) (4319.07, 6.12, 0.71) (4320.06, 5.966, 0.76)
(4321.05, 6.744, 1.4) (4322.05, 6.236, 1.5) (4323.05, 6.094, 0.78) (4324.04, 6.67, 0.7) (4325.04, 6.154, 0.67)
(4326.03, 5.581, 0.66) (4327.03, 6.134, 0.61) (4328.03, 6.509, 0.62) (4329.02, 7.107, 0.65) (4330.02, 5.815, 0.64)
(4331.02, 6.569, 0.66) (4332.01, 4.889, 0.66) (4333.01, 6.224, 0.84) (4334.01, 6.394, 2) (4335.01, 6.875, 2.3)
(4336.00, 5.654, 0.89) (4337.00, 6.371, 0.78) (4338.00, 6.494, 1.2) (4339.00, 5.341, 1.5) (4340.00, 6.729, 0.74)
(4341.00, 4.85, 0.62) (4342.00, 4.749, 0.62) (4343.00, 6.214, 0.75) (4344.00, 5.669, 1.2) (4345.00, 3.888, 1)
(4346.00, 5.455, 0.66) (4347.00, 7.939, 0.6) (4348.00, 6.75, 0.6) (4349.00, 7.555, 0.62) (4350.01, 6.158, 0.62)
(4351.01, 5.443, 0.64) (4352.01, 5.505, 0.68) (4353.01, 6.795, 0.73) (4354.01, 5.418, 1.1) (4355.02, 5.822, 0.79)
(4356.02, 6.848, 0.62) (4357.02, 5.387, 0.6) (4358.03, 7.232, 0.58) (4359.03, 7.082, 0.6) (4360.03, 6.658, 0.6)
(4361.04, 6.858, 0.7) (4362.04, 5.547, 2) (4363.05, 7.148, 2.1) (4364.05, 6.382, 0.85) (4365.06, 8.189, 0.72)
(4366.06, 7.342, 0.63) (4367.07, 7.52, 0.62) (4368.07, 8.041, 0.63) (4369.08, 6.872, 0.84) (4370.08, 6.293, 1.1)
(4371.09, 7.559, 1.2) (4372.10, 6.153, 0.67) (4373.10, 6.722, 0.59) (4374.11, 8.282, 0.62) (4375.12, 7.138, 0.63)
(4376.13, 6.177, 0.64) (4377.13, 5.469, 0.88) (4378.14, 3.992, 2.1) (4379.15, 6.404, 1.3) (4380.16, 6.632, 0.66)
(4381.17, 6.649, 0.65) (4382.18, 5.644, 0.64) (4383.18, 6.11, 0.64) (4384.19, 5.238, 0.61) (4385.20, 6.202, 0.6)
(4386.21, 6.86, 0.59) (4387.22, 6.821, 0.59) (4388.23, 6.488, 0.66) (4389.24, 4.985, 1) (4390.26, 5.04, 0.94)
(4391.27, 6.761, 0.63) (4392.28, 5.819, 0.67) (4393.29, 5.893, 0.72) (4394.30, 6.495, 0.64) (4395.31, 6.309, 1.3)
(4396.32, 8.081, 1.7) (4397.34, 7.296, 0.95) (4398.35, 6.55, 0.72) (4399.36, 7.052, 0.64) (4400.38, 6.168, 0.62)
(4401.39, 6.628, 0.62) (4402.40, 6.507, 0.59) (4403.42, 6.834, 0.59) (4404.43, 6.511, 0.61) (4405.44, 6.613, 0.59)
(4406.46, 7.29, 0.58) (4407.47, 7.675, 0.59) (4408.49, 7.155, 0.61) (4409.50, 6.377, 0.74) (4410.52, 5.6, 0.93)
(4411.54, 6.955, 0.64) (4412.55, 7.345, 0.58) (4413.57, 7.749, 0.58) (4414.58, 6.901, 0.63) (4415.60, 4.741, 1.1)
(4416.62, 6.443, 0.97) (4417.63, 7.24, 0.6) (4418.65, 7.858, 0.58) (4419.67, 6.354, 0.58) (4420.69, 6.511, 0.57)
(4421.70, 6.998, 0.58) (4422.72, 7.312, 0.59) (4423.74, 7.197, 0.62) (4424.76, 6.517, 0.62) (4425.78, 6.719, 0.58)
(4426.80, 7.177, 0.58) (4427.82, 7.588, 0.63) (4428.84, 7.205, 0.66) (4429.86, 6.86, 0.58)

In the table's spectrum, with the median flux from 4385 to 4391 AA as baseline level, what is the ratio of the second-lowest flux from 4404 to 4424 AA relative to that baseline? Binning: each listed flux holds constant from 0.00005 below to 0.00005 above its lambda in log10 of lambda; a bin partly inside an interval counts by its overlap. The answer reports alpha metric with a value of 0.88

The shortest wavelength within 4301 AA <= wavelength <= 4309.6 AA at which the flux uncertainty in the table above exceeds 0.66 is 4301.20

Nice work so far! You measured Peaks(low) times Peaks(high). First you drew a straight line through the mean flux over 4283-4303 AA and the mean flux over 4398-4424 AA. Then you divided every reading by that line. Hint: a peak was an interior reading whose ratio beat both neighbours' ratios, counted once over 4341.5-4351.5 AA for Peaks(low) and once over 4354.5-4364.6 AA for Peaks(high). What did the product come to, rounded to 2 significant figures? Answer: 12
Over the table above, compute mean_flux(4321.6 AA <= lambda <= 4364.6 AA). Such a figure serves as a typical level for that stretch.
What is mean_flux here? 6.17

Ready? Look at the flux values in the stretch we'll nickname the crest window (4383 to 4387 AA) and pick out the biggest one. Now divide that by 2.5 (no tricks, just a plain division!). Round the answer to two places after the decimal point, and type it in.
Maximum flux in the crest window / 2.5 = 2.74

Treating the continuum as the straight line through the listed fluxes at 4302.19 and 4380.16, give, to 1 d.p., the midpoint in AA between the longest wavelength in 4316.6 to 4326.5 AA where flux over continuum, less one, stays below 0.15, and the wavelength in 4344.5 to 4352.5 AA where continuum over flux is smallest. 4336.5 AA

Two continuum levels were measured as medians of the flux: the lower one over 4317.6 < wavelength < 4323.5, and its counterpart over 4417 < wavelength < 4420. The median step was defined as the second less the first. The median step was 1.1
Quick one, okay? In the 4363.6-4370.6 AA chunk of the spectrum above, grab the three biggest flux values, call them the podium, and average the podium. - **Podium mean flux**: 7.92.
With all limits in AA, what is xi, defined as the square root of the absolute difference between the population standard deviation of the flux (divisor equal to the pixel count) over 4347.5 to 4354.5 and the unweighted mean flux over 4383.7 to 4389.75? 2.308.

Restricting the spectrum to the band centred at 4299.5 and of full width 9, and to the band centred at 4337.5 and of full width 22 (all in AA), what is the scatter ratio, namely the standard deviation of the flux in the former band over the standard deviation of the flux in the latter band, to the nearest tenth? 1.9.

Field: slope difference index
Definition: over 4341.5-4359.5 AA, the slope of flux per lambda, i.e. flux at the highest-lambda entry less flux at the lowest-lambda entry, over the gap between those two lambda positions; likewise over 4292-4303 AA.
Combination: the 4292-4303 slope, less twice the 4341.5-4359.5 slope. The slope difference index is -0.49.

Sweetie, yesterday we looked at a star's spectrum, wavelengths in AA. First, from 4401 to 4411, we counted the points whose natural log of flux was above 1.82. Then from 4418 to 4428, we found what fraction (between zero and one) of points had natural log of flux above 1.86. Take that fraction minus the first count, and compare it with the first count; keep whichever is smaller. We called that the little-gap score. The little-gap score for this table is -8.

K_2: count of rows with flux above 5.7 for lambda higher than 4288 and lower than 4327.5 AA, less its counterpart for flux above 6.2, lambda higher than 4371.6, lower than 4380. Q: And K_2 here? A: 17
